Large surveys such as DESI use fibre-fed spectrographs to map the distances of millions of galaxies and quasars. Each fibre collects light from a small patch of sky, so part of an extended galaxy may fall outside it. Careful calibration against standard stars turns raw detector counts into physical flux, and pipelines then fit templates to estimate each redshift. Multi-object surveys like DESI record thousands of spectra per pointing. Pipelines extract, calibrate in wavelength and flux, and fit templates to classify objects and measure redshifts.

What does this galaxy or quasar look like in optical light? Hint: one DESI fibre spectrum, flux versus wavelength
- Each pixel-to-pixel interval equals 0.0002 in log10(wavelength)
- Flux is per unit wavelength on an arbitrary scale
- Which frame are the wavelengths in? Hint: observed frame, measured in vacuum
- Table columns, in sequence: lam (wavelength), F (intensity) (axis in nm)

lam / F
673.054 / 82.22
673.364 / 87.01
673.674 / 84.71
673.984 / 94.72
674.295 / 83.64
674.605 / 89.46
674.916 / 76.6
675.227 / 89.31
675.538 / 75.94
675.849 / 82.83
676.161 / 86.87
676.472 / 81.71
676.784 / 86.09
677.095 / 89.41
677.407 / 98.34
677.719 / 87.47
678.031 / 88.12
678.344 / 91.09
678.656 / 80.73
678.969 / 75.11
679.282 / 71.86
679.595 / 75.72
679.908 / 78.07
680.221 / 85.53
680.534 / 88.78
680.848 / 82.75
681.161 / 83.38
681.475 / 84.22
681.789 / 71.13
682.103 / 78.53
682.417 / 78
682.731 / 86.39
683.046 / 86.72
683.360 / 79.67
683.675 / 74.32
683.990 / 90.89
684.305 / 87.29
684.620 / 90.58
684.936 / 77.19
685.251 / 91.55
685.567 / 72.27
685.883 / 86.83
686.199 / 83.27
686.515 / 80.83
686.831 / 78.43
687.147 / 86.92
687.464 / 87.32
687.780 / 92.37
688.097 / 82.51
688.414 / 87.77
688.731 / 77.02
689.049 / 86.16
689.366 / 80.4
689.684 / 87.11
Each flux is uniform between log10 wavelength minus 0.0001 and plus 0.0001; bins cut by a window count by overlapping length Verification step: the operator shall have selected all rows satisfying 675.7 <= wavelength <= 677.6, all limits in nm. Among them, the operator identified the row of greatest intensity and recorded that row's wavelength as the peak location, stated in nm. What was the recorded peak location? 677.407 nm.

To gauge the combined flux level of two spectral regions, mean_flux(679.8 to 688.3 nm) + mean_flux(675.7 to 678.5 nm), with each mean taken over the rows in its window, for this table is 171.2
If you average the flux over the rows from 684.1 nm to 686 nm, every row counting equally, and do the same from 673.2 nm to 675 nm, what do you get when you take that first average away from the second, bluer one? 2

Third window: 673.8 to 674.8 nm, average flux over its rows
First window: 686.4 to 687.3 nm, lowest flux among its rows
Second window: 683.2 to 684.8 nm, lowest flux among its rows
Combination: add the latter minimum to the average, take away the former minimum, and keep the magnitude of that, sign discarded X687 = 85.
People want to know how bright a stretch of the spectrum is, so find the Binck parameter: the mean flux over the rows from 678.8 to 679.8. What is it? 74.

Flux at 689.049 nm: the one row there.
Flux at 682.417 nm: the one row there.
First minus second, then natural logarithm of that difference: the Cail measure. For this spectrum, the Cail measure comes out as 2.1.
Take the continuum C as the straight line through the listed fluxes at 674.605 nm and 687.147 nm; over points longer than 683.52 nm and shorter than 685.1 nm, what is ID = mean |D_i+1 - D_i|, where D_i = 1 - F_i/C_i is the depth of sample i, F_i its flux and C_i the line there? 0.11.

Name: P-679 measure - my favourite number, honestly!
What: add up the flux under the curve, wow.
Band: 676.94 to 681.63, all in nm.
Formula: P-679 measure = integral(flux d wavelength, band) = 394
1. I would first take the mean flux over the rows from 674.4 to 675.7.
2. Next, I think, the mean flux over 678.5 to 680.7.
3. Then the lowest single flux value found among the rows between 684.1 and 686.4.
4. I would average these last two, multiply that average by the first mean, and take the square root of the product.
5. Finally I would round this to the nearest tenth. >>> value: 79.3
